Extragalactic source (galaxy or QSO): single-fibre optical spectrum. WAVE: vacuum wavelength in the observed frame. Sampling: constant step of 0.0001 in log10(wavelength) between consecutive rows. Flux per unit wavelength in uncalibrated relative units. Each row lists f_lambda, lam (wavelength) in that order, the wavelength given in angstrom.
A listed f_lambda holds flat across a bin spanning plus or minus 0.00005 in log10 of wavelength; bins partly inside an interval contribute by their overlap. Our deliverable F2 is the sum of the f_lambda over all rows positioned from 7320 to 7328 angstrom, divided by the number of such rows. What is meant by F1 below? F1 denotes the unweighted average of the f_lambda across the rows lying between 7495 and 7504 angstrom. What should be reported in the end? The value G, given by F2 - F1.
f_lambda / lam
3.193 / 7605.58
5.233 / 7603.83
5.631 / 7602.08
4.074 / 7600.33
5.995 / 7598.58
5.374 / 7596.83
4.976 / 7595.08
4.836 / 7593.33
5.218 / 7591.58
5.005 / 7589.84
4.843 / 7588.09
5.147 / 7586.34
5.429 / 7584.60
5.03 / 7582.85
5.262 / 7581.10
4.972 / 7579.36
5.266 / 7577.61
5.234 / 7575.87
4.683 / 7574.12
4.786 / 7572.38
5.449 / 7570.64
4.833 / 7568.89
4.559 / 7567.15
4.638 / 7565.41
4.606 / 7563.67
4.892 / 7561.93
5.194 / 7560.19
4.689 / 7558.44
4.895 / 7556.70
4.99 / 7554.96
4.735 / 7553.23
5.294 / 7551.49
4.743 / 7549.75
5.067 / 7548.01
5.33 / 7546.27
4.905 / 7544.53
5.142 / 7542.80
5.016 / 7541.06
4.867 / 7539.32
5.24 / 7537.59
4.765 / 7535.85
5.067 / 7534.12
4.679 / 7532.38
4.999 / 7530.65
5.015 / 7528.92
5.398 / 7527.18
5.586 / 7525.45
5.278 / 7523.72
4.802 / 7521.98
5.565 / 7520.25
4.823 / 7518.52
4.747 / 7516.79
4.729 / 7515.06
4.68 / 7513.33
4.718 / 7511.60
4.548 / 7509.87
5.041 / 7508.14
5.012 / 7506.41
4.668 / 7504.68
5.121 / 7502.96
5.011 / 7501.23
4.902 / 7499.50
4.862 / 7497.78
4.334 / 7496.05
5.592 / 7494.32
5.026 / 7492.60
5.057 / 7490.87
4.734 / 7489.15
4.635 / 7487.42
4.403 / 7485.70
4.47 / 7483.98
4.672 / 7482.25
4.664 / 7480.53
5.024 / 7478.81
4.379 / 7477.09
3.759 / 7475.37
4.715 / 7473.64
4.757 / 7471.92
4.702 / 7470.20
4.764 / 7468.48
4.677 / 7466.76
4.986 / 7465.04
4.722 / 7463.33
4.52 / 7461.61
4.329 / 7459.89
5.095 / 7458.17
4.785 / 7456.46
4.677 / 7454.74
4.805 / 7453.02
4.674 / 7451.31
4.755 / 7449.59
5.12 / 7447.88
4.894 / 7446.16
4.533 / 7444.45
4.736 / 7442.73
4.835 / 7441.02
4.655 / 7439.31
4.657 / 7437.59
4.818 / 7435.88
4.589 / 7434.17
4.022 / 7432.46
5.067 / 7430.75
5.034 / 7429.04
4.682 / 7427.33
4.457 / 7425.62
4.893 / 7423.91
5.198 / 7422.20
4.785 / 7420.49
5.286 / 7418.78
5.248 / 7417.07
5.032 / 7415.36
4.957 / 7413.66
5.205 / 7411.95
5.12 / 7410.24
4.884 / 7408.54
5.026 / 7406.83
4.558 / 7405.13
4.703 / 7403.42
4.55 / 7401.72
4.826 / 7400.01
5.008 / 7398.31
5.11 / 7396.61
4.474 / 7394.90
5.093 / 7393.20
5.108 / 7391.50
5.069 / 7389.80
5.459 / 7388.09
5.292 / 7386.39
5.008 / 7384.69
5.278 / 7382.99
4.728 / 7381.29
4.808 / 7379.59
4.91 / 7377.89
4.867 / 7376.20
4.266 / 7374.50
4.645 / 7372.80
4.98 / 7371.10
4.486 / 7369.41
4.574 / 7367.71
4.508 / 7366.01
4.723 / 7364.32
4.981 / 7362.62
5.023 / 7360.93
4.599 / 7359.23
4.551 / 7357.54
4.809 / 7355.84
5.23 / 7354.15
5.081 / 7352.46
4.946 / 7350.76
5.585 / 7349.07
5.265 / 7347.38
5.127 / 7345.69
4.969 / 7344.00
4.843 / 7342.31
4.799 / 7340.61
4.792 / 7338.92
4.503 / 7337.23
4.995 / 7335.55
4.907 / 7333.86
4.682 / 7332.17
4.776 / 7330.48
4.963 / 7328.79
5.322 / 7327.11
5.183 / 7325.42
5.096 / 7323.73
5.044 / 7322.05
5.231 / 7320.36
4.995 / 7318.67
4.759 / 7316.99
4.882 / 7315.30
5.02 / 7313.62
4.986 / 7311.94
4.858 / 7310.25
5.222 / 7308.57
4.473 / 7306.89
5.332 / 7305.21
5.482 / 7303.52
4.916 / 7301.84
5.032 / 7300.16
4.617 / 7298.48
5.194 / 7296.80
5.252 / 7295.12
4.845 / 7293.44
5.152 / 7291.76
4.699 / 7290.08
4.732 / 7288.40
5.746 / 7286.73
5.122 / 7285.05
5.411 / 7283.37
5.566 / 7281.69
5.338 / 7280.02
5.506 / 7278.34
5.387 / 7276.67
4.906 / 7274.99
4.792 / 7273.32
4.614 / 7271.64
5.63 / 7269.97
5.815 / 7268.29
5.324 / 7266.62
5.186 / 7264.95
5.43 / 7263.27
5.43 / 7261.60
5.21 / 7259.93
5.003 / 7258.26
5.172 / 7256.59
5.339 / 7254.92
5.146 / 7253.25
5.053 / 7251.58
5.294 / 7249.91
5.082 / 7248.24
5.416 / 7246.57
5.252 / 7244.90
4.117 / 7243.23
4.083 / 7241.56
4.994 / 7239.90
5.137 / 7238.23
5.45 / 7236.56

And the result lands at 0.3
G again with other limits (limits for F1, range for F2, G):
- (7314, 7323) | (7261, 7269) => 0.5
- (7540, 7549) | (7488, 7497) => -0.1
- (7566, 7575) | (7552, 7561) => 0.0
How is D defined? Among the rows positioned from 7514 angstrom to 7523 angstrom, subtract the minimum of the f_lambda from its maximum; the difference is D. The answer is 0.84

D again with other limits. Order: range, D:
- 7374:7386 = 1.01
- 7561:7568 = 0.33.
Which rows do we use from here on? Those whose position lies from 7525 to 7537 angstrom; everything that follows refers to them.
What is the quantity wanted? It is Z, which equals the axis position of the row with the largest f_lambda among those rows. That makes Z 7525.45 angstrom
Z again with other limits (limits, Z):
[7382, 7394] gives 7388.09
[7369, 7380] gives 7371.10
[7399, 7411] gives 7410.24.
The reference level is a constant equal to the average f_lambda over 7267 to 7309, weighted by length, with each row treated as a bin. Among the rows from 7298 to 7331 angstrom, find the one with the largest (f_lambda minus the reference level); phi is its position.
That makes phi 7303.52 angstrom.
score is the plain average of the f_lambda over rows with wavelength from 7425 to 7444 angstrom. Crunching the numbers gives 4.69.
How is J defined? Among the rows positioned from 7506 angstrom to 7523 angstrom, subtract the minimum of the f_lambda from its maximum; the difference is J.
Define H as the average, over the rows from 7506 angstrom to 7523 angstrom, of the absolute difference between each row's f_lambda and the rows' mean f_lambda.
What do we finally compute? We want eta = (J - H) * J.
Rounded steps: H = 0.20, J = 1.0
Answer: 0.8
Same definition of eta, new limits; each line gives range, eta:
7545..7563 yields 0.3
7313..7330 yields 0.2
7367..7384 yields 0.8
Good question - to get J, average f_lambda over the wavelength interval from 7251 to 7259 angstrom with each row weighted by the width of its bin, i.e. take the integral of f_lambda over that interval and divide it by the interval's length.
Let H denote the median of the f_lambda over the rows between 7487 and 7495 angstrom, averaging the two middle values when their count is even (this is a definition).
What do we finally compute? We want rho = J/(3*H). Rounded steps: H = 5.0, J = 5.1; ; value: 0.34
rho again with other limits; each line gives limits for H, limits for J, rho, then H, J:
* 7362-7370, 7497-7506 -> 0.36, 4.6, 4.9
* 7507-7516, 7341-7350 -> 0.36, 4.7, 5.1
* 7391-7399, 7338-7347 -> 0.32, 5.1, 4.9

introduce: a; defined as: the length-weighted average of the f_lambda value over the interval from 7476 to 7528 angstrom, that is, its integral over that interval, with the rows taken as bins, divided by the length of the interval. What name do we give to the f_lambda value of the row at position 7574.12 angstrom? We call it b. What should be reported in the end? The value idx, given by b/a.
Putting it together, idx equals 0.96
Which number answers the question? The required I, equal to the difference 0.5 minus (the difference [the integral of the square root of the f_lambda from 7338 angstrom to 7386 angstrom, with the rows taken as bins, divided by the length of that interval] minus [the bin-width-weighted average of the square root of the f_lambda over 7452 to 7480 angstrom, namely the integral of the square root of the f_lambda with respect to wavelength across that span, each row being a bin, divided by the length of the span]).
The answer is 0.45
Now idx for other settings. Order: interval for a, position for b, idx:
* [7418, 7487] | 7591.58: 1.11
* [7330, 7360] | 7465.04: 1.01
